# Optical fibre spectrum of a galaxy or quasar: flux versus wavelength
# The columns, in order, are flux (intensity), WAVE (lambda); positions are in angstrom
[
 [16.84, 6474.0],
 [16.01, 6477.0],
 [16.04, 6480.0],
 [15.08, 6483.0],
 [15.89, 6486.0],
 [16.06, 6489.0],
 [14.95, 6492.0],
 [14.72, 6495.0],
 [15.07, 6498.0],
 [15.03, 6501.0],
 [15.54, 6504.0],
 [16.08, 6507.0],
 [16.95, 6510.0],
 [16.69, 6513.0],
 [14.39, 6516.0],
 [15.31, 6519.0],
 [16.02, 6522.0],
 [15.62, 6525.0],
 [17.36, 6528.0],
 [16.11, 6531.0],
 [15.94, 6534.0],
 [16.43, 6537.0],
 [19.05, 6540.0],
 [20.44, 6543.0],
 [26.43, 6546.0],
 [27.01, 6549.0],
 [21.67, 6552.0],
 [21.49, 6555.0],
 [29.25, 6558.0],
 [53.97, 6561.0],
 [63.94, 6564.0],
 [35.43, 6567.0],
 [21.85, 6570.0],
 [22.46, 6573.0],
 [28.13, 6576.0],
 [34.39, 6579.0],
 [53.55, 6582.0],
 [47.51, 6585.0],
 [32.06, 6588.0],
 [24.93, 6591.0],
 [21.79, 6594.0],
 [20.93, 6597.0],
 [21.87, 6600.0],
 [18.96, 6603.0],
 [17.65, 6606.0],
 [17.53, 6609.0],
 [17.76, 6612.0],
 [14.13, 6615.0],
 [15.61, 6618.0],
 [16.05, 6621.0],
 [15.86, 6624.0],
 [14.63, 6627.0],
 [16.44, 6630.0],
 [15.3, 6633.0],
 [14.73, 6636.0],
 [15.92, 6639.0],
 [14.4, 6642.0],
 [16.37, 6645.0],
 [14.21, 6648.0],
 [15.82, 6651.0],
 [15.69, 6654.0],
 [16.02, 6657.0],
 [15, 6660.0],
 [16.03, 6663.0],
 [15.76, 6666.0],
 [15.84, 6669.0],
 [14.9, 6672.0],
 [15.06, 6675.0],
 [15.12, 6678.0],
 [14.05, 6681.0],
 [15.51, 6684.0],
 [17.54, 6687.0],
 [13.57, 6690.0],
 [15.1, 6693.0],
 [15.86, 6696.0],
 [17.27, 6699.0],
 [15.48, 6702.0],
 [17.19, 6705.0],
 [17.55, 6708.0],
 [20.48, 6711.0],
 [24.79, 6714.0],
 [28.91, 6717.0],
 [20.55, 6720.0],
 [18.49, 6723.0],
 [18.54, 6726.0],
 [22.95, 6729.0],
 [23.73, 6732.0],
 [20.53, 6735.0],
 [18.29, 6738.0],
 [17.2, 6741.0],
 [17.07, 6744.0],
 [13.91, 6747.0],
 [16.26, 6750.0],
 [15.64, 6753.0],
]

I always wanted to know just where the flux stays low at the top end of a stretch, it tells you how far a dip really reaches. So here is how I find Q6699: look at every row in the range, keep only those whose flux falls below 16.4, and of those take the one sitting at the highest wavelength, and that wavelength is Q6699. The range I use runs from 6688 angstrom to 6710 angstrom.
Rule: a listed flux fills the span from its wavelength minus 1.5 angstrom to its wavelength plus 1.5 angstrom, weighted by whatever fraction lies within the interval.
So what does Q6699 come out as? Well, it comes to 6702.0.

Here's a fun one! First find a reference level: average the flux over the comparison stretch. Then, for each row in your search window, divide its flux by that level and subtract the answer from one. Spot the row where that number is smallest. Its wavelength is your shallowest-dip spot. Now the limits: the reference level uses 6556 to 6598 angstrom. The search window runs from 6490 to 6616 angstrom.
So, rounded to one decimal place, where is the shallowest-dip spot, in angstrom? 6564.0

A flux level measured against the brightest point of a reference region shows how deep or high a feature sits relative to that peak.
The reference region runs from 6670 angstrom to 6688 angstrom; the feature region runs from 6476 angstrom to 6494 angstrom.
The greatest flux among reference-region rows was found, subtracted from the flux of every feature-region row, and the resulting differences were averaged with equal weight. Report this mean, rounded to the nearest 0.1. -1.9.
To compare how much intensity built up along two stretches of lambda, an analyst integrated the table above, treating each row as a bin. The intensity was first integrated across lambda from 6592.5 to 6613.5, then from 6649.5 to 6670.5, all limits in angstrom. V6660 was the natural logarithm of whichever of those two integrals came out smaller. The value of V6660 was 5.80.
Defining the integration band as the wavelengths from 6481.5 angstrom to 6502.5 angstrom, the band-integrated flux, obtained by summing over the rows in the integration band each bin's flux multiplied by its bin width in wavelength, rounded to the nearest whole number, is 320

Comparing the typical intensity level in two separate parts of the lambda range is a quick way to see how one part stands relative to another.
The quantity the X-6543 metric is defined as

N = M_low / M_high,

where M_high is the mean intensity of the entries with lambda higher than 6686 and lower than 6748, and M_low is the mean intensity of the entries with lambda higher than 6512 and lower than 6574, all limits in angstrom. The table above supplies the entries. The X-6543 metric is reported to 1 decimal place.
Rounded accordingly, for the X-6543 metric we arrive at 1.3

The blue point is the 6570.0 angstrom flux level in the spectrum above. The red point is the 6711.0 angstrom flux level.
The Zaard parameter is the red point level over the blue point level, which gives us 0.94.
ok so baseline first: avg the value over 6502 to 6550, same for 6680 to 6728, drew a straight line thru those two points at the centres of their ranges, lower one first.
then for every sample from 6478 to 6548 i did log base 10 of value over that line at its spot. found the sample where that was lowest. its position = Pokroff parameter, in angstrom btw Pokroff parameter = 6516.0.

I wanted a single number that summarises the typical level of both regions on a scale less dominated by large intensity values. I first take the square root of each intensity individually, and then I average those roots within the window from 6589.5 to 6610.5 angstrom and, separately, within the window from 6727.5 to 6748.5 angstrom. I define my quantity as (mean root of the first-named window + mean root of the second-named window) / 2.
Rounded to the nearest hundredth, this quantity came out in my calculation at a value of 4.44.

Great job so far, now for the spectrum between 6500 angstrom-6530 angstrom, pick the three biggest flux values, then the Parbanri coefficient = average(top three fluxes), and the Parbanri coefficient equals 17.0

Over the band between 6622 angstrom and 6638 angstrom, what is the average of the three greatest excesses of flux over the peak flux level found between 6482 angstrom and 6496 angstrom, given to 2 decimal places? -0.19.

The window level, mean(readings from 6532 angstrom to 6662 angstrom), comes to 23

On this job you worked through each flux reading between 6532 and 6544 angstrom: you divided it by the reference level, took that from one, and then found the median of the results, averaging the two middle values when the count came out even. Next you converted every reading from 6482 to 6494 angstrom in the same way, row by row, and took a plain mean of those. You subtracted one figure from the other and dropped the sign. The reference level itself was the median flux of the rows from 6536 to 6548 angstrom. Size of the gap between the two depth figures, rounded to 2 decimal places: 0.11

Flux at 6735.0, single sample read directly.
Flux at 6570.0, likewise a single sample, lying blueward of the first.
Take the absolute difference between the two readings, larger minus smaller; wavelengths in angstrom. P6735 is 1.3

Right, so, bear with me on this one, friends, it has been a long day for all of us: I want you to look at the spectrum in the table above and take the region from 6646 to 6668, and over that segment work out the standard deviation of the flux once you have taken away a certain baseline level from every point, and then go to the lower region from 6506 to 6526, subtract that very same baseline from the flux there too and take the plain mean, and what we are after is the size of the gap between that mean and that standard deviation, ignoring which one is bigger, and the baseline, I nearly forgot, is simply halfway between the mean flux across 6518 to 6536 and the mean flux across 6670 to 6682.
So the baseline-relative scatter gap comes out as 0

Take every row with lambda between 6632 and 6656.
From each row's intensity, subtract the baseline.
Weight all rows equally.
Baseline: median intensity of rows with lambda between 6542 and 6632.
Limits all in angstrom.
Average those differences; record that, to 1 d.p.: -6.5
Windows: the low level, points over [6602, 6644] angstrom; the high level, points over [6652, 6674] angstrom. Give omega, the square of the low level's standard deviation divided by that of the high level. 10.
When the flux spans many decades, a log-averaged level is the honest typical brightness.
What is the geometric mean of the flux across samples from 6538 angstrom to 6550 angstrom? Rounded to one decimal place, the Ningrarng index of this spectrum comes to 23.0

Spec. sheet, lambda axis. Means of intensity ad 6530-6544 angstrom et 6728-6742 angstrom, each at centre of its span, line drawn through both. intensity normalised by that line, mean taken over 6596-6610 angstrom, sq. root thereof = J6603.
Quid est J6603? 1.02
